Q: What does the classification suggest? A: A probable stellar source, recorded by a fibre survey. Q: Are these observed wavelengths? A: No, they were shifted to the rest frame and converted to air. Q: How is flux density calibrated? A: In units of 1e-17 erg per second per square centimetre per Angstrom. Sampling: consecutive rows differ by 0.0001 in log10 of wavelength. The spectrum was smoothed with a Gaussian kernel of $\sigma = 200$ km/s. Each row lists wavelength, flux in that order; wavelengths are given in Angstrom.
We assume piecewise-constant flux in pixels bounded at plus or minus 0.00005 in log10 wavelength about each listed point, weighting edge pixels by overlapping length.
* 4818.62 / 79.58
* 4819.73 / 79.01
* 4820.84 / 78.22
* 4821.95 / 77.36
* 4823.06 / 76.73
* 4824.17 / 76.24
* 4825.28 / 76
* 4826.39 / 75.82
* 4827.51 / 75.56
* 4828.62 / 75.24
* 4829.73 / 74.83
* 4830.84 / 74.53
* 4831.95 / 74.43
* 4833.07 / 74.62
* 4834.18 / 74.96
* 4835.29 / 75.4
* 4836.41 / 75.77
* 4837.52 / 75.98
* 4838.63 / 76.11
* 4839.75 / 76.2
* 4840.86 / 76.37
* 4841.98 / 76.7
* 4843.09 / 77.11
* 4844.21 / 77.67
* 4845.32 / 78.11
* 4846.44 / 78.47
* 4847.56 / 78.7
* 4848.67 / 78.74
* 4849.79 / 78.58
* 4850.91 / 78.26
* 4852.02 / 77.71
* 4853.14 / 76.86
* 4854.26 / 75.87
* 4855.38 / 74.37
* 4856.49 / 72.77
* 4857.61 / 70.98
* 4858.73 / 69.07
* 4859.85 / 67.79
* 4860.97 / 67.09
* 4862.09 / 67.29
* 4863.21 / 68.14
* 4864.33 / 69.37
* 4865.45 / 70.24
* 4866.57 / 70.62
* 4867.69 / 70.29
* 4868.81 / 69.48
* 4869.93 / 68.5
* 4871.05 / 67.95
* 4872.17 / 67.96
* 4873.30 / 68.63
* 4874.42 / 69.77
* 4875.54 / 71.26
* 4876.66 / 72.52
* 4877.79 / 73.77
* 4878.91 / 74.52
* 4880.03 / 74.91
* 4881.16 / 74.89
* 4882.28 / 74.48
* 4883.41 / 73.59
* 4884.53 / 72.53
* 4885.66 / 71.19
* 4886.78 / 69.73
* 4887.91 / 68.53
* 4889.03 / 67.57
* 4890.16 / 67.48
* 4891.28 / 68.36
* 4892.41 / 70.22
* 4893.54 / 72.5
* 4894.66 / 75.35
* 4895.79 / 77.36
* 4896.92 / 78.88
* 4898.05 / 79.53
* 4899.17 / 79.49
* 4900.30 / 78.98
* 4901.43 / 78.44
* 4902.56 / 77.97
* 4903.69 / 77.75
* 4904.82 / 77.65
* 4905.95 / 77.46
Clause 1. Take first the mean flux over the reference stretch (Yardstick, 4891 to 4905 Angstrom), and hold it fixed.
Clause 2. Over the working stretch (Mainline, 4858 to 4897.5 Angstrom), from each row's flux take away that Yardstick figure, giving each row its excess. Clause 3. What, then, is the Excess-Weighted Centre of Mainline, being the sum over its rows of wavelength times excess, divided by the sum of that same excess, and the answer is 4874.4 Angstrom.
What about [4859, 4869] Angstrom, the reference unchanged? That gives 4863.9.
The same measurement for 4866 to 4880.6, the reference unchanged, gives 4872.0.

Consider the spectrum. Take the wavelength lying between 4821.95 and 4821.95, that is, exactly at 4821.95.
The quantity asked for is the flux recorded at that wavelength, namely 77.36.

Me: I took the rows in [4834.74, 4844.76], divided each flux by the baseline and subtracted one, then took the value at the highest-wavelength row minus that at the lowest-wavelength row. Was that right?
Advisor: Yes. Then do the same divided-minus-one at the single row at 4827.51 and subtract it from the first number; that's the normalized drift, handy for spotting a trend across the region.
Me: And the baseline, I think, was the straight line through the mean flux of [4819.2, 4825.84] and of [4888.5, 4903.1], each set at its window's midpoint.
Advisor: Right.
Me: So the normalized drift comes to 0.05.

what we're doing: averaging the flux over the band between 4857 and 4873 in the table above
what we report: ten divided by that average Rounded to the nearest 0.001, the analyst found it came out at 0.145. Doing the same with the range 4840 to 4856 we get 0.129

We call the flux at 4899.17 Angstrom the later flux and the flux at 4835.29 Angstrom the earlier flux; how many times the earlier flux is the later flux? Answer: 1.05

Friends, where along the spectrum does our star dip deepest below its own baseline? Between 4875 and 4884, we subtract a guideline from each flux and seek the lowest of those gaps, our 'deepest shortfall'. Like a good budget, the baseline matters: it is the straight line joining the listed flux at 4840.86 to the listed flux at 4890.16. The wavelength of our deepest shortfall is 4875.54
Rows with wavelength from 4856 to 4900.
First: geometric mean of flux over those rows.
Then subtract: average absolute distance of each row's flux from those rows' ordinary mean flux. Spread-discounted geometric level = 68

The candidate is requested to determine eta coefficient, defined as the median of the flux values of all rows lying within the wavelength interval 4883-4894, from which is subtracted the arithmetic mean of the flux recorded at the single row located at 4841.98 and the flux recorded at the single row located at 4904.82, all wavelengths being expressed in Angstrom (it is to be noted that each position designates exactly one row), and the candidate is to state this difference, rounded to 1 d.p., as -7.2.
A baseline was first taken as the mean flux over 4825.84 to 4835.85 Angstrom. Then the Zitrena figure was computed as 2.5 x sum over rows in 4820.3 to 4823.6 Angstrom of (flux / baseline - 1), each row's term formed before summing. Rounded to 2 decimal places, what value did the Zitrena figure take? 0.24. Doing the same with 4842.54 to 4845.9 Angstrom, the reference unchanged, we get 0.26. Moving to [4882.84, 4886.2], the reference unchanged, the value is -0.26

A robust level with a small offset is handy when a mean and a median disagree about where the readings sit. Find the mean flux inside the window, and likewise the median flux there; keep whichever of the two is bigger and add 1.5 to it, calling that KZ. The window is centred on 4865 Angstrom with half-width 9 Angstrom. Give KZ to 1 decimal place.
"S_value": 70.6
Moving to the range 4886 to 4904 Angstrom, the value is 77.9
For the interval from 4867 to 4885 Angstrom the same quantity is 73.4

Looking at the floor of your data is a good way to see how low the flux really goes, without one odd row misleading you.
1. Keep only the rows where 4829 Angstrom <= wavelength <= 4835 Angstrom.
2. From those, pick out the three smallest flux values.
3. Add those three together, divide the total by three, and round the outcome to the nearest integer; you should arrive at 75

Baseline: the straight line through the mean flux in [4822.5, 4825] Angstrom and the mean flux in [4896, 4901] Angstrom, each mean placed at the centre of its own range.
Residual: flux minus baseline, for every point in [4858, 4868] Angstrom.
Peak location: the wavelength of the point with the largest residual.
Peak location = 4866.57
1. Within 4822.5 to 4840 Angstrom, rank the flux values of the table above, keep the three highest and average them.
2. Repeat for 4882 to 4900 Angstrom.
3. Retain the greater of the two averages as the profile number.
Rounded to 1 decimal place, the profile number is 79.3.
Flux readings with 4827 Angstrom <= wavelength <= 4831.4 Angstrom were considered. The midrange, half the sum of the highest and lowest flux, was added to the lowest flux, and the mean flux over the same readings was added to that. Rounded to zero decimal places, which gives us 225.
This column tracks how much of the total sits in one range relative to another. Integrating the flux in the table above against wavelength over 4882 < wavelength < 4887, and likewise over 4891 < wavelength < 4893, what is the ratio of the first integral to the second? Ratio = 2.6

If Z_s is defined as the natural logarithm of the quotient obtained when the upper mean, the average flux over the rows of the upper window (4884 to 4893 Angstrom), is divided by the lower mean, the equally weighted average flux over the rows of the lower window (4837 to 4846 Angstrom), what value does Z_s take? -0.10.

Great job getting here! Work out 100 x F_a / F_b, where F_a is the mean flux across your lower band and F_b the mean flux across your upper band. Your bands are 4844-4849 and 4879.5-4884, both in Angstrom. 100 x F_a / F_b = 105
